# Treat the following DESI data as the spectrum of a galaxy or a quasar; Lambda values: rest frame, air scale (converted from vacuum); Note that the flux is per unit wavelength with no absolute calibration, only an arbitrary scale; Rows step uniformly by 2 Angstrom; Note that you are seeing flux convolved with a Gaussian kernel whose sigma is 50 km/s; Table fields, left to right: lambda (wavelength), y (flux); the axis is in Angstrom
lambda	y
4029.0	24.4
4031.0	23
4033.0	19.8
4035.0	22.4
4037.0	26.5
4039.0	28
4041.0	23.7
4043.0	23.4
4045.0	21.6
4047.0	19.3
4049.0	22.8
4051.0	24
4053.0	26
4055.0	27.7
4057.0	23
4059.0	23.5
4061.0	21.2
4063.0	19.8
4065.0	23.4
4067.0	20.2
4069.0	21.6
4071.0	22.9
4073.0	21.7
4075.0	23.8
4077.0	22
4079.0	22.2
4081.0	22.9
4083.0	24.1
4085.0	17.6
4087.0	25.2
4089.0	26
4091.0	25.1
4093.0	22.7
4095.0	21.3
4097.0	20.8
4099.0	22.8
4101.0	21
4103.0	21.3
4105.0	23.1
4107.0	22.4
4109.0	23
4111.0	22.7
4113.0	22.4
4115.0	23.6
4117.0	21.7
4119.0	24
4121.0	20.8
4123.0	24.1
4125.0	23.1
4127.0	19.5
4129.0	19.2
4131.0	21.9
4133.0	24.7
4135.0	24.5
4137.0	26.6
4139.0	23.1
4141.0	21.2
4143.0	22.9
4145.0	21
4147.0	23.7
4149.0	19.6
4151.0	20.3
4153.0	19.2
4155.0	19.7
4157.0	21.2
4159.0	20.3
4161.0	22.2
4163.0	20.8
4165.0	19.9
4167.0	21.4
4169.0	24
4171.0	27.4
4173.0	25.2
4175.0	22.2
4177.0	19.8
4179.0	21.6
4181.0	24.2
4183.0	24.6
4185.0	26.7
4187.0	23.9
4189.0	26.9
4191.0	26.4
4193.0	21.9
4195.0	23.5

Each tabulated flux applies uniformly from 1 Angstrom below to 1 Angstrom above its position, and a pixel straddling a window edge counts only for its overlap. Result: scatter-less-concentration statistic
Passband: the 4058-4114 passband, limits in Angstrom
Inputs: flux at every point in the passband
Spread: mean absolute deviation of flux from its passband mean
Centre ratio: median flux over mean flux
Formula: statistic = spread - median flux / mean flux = 0.27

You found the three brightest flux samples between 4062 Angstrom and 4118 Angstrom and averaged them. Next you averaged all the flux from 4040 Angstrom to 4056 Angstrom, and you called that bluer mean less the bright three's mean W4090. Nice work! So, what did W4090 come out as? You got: -1.9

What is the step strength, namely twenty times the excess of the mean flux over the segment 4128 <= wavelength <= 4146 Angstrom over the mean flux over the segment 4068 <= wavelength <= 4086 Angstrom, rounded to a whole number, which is 14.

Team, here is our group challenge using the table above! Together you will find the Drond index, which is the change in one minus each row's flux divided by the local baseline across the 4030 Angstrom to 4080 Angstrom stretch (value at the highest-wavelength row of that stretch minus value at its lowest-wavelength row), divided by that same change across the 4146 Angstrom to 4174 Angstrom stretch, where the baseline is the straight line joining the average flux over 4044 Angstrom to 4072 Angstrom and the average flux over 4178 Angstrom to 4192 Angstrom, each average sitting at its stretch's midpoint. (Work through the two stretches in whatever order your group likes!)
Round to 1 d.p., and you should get -1.7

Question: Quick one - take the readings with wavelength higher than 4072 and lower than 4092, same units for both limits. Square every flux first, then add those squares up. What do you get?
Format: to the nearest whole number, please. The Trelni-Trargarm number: 5370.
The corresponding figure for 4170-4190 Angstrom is 5936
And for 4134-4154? 4983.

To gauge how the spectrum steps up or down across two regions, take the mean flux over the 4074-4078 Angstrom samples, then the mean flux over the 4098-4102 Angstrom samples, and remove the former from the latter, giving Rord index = -1.0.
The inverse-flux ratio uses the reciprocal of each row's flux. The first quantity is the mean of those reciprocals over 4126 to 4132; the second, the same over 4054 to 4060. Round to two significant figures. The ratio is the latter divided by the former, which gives 0.82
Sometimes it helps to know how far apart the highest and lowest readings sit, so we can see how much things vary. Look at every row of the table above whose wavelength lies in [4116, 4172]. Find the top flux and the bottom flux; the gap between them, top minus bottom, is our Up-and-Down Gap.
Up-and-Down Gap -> 8.20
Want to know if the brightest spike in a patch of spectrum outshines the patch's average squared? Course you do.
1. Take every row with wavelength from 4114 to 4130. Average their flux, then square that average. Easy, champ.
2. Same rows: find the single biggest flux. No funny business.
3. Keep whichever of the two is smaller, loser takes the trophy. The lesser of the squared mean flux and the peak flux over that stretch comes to 24.1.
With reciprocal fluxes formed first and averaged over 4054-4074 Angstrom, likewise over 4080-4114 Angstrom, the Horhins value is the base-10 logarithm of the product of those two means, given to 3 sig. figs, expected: -2.70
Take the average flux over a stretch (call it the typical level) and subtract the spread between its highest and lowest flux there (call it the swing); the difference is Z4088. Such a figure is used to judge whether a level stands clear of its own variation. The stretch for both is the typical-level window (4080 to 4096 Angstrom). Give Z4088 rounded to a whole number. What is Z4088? 15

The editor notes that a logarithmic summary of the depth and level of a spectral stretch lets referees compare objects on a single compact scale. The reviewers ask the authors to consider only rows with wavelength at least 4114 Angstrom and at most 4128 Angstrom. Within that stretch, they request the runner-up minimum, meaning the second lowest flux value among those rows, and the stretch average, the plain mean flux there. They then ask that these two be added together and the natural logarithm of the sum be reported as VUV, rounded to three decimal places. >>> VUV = 3.766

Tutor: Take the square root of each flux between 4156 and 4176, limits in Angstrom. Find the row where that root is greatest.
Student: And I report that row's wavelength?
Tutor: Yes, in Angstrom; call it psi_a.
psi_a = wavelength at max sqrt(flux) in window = 4171.0 Angstrom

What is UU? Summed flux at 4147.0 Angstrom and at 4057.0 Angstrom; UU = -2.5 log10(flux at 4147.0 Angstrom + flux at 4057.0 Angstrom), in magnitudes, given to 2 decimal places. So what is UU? -4.17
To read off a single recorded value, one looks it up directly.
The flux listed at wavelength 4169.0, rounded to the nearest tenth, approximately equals 24.0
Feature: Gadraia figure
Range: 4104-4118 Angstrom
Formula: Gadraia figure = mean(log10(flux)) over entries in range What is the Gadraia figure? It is 1.356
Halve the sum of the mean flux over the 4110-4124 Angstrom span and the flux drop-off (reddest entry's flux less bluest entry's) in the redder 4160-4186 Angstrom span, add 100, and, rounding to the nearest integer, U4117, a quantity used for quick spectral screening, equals 114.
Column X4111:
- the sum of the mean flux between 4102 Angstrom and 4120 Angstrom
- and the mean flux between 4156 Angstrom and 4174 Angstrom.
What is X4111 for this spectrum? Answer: 45.2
